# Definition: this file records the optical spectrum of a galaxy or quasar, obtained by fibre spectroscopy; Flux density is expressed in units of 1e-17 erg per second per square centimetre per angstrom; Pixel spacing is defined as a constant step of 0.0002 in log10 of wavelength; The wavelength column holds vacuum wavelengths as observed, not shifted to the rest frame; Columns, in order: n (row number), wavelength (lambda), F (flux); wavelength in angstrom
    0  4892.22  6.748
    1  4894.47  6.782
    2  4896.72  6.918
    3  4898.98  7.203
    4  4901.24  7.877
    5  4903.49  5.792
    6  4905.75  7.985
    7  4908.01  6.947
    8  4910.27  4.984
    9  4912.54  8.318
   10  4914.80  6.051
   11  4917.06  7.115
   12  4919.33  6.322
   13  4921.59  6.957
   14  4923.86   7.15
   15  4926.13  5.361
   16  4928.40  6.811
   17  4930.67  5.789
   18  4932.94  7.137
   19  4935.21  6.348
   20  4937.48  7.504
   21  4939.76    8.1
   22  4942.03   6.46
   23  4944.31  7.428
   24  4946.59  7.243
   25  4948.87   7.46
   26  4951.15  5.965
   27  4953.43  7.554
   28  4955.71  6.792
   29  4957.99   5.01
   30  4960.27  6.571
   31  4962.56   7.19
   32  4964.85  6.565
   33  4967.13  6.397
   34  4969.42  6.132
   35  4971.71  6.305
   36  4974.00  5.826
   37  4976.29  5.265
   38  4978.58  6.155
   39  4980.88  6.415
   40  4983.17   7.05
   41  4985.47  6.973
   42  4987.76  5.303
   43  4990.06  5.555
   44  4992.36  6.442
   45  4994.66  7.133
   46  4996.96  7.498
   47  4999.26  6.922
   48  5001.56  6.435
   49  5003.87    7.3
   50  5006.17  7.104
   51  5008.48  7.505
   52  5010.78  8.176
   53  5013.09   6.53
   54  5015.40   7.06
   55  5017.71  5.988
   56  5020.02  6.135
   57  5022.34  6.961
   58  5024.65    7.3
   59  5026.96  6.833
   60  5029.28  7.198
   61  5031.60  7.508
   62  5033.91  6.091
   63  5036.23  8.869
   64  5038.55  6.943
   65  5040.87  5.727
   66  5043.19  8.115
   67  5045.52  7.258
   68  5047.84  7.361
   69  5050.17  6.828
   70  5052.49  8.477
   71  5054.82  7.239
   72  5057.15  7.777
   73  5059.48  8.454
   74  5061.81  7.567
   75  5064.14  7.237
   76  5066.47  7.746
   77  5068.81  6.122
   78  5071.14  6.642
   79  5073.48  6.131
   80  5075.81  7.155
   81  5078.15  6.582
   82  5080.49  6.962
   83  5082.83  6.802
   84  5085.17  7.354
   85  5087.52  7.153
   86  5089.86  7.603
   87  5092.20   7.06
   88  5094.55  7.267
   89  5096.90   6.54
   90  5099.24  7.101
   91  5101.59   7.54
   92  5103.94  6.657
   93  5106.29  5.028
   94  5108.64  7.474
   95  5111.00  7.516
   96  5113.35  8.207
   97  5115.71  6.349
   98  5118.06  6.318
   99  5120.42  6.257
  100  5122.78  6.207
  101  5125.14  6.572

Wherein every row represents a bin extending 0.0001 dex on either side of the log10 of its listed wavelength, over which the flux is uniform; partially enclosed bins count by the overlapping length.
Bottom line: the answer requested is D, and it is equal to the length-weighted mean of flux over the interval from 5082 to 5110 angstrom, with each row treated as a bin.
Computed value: 7.0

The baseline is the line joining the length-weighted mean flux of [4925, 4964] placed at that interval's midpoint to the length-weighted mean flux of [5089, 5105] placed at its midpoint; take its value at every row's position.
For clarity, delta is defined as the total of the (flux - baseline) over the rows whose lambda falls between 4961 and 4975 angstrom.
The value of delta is -2.4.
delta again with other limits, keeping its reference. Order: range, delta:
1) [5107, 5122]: -0.8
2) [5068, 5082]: -2.7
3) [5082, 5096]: 0.7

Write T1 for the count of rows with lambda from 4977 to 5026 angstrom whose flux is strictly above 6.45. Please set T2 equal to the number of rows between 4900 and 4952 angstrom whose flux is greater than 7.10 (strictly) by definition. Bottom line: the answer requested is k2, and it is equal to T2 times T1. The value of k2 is 143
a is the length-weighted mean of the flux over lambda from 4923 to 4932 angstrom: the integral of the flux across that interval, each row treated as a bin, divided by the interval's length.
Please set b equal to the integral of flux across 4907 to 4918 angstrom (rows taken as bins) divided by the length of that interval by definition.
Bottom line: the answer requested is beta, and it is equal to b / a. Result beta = 1.06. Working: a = 6.27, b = 6.67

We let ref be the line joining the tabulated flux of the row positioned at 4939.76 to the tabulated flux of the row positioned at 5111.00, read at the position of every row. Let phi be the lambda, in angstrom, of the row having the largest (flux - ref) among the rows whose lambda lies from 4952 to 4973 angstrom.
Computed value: 4953.43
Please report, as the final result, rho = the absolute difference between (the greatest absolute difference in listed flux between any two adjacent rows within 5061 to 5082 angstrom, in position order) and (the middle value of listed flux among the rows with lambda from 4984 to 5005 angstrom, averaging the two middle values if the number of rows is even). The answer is 5.30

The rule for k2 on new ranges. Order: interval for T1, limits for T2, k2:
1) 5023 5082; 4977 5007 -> 84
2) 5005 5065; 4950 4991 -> 44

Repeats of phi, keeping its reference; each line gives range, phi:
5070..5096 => 5089.86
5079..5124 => 5113.35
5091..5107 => 5101.59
